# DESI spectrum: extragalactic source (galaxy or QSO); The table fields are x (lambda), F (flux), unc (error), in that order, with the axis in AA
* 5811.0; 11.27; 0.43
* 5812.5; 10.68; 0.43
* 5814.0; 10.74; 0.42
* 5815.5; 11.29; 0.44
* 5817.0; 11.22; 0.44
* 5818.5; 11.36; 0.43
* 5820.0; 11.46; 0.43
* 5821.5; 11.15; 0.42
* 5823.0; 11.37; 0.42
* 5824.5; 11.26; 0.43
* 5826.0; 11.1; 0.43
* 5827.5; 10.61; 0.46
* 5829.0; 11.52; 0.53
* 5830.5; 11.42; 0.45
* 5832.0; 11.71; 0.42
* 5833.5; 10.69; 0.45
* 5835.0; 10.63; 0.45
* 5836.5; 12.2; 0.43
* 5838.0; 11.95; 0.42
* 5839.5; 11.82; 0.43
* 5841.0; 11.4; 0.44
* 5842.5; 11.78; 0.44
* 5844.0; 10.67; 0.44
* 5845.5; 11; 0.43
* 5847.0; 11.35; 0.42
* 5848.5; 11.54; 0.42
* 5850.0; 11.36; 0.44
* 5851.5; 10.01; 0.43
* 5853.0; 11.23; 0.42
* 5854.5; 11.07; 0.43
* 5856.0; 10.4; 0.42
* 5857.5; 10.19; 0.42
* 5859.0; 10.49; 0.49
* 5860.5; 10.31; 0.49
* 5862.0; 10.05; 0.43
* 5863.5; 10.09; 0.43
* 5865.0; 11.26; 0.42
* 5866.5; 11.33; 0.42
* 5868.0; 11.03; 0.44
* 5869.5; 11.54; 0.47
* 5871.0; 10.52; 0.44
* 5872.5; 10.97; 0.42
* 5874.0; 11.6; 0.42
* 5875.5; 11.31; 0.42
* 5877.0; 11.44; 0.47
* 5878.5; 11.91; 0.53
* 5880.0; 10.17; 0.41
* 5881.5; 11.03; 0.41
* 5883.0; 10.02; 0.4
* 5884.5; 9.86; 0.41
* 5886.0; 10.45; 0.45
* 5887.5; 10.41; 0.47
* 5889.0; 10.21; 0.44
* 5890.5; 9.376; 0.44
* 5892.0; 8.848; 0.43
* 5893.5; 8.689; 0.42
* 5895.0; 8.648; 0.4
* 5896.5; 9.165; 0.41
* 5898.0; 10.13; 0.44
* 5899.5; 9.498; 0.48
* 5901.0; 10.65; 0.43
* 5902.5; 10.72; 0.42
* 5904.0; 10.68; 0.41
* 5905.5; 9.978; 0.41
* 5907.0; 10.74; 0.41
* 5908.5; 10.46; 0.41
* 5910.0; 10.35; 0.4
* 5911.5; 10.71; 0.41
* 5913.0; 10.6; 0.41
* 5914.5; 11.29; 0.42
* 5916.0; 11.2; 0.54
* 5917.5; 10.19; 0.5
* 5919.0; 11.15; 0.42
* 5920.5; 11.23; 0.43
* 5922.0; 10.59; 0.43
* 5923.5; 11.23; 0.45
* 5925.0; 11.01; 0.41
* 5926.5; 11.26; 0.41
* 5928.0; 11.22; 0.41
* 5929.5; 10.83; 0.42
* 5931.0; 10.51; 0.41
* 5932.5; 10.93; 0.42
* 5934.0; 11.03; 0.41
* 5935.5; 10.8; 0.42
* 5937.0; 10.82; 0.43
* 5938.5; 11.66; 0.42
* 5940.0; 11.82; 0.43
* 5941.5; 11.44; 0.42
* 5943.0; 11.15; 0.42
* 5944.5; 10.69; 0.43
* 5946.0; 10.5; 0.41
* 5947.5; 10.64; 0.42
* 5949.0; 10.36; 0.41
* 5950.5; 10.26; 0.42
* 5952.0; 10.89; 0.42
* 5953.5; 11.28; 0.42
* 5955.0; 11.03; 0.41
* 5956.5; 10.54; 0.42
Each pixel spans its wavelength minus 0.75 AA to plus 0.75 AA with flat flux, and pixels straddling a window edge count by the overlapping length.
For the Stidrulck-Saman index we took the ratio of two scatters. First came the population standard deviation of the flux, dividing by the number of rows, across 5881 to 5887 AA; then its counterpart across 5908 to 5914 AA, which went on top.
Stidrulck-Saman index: 0.3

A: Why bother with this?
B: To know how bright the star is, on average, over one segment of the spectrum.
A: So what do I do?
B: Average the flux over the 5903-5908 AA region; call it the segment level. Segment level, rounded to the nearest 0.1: 10.5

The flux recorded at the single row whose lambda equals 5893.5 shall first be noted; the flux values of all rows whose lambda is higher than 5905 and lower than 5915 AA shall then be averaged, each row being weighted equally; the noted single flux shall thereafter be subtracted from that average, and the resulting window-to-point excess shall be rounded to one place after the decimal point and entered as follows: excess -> 1.9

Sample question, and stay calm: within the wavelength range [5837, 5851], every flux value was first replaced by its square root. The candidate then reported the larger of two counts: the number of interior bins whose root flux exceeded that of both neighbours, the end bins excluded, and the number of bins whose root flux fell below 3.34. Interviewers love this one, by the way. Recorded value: 2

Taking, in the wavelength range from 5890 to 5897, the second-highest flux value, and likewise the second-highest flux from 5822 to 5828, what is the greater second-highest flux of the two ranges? 11.3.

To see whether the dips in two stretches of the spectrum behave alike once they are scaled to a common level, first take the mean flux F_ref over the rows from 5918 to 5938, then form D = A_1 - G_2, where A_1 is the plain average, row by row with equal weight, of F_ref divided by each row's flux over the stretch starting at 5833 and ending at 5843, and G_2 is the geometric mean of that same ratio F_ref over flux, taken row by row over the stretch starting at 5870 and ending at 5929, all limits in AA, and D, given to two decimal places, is -0.09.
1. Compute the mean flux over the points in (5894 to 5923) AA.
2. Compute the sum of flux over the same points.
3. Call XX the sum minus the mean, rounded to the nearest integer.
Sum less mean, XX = 188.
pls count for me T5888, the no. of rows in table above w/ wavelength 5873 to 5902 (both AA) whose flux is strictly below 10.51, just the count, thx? 13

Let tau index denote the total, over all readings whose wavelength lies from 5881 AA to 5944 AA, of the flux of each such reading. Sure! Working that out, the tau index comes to 443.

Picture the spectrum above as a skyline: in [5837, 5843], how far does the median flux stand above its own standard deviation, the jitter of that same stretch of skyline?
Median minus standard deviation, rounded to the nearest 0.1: 11.6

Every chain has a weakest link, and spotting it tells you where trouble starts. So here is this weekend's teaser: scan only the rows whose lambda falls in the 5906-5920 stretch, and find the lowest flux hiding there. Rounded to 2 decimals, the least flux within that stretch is 10.19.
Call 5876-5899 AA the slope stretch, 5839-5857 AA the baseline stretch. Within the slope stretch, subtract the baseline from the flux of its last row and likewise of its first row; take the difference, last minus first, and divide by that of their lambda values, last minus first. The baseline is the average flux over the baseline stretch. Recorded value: -0.06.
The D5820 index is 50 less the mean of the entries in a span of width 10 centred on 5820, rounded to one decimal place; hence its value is 38.7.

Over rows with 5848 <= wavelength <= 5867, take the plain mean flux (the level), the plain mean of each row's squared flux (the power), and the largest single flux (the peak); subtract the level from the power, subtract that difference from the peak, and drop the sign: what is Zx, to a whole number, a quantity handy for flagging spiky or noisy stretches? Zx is 93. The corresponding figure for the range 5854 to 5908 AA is 87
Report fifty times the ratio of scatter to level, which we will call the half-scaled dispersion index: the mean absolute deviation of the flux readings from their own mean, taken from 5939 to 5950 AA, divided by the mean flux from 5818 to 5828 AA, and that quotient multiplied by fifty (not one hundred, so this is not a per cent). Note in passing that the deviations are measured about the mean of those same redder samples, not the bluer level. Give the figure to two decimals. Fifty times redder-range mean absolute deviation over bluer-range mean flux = 2.02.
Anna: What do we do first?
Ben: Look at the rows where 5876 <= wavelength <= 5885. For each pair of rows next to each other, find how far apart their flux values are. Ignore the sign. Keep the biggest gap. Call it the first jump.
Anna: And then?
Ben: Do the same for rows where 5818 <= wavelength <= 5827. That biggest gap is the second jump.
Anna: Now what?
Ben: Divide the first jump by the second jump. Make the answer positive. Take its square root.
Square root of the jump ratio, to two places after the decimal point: 2.37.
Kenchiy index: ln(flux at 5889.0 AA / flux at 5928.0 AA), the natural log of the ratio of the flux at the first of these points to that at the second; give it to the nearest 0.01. -0.09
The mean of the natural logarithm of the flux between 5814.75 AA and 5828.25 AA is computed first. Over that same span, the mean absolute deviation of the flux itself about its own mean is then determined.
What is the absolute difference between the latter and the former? 2.25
